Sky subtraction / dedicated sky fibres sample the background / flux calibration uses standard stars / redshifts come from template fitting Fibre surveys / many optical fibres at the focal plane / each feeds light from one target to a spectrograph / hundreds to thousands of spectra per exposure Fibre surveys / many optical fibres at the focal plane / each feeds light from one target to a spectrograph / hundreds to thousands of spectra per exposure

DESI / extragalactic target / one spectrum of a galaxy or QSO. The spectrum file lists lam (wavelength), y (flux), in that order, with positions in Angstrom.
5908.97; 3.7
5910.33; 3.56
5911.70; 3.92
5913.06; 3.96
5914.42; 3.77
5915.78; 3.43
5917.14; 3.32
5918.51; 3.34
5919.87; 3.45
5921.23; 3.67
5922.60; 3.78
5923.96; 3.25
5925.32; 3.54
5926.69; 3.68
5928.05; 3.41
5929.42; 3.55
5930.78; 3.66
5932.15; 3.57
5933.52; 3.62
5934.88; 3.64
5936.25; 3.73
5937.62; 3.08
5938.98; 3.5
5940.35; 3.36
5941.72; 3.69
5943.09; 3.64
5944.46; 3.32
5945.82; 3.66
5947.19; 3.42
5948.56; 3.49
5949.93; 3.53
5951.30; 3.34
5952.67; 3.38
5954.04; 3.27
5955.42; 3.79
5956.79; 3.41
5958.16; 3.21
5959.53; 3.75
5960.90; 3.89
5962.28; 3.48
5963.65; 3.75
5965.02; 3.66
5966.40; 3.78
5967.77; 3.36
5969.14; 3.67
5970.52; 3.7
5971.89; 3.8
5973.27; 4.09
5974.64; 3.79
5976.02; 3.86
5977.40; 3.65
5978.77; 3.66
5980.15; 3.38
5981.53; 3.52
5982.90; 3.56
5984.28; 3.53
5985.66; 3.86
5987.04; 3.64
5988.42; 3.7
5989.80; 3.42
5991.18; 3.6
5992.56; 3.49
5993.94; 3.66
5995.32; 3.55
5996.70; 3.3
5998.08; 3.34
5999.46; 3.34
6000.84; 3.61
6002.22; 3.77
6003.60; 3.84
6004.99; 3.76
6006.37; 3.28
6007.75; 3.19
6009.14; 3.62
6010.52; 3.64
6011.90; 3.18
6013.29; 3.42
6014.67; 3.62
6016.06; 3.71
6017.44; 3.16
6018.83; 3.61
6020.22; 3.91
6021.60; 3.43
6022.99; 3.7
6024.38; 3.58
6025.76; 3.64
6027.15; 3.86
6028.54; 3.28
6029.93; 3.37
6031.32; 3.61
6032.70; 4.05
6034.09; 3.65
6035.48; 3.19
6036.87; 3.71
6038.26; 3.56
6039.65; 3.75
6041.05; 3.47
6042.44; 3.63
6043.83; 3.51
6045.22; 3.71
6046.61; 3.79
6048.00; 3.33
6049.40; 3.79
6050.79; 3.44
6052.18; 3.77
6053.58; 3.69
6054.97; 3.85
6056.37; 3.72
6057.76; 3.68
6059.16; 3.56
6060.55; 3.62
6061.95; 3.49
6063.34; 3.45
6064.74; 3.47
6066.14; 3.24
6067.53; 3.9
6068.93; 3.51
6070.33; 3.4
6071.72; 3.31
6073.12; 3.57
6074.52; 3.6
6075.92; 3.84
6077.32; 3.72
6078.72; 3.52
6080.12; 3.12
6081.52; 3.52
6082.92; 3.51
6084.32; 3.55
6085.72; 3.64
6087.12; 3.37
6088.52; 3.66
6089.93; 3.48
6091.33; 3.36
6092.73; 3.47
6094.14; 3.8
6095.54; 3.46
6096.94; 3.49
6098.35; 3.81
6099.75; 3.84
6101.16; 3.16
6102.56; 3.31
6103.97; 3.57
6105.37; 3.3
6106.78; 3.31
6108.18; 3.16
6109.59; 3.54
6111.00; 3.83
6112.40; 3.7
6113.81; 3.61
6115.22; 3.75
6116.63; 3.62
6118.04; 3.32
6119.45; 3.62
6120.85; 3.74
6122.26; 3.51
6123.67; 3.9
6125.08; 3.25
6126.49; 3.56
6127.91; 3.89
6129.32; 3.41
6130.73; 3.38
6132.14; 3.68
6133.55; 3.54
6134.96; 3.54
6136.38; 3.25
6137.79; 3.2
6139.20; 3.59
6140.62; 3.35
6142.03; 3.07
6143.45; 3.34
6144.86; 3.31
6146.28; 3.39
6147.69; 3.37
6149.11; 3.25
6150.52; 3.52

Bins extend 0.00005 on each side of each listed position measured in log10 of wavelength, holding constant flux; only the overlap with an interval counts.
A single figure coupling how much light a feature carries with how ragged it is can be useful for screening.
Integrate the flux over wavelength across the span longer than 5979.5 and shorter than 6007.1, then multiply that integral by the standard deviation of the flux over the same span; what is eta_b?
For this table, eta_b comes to 17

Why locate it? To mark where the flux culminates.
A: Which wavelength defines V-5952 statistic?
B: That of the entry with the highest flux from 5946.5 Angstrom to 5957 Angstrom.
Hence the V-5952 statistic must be 5955.42 Angstrom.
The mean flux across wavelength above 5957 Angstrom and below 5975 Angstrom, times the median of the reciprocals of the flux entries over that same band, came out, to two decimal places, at 0.98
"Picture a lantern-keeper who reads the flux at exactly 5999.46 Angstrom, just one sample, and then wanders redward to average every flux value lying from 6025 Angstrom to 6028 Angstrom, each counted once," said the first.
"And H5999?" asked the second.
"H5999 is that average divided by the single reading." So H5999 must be 1.12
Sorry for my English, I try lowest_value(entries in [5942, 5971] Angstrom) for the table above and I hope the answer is 3.21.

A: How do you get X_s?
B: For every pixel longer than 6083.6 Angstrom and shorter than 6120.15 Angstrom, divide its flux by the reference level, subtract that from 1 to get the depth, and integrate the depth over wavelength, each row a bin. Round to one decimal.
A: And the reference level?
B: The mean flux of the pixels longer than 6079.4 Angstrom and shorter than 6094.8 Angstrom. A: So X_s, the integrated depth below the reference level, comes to -0.3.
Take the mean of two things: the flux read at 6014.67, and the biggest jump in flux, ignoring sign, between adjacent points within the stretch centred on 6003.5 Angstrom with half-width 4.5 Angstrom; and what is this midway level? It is 2.05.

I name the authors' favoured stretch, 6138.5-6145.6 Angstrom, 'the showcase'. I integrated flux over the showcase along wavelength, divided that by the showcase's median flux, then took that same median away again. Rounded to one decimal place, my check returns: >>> 3.7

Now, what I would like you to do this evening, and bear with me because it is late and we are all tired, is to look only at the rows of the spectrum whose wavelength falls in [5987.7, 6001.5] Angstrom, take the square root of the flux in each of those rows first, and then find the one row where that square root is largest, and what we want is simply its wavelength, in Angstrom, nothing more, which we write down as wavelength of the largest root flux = 5988.42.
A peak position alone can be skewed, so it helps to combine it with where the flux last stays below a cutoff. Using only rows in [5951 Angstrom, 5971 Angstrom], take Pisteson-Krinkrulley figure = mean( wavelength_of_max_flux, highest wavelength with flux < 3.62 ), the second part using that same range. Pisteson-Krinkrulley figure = 5964.3 Angstrom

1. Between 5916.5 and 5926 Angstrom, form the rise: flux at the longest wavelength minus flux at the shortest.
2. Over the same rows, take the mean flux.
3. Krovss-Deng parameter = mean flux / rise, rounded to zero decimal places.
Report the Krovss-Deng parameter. 16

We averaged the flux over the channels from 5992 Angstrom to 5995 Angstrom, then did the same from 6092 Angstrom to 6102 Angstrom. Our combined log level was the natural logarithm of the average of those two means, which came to 1.27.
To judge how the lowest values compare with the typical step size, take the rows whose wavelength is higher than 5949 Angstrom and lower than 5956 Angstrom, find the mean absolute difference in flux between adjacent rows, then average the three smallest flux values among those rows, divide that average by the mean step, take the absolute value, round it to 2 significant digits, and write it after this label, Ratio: 15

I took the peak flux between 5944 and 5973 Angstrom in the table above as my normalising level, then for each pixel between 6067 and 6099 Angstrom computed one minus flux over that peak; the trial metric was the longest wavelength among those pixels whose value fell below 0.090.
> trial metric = 6098.35 Angstrom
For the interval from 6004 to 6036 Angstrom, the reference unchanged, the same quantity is 6034.09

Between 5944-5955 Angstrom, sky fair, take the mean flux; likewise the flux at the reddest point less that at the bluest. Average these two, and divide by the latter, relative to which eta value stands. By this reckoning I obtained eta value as -34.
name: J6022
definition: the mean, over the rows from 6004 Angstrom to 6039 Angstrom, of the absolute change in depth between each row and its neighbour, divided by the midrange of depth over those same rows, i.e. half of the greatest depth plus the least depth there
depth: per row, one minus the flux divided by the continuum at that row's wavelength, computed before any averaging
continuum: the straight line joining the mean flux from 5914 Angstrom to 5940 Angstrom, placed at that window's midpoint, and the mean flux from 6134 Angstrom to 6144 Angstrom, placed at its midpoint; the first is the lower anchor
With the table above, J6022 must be -1.8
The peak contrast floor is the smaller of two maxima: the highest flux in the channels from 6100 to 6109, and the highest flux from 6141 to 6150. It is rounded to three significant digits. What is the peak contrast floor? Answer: 3.39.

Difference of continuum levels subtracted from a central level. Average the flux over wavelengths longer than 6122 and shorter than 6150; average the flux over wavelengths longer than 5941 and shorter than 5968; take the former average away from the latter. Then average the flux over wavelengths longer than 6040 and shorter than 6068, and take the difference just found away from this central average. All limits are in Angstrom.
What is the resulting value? 3.50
